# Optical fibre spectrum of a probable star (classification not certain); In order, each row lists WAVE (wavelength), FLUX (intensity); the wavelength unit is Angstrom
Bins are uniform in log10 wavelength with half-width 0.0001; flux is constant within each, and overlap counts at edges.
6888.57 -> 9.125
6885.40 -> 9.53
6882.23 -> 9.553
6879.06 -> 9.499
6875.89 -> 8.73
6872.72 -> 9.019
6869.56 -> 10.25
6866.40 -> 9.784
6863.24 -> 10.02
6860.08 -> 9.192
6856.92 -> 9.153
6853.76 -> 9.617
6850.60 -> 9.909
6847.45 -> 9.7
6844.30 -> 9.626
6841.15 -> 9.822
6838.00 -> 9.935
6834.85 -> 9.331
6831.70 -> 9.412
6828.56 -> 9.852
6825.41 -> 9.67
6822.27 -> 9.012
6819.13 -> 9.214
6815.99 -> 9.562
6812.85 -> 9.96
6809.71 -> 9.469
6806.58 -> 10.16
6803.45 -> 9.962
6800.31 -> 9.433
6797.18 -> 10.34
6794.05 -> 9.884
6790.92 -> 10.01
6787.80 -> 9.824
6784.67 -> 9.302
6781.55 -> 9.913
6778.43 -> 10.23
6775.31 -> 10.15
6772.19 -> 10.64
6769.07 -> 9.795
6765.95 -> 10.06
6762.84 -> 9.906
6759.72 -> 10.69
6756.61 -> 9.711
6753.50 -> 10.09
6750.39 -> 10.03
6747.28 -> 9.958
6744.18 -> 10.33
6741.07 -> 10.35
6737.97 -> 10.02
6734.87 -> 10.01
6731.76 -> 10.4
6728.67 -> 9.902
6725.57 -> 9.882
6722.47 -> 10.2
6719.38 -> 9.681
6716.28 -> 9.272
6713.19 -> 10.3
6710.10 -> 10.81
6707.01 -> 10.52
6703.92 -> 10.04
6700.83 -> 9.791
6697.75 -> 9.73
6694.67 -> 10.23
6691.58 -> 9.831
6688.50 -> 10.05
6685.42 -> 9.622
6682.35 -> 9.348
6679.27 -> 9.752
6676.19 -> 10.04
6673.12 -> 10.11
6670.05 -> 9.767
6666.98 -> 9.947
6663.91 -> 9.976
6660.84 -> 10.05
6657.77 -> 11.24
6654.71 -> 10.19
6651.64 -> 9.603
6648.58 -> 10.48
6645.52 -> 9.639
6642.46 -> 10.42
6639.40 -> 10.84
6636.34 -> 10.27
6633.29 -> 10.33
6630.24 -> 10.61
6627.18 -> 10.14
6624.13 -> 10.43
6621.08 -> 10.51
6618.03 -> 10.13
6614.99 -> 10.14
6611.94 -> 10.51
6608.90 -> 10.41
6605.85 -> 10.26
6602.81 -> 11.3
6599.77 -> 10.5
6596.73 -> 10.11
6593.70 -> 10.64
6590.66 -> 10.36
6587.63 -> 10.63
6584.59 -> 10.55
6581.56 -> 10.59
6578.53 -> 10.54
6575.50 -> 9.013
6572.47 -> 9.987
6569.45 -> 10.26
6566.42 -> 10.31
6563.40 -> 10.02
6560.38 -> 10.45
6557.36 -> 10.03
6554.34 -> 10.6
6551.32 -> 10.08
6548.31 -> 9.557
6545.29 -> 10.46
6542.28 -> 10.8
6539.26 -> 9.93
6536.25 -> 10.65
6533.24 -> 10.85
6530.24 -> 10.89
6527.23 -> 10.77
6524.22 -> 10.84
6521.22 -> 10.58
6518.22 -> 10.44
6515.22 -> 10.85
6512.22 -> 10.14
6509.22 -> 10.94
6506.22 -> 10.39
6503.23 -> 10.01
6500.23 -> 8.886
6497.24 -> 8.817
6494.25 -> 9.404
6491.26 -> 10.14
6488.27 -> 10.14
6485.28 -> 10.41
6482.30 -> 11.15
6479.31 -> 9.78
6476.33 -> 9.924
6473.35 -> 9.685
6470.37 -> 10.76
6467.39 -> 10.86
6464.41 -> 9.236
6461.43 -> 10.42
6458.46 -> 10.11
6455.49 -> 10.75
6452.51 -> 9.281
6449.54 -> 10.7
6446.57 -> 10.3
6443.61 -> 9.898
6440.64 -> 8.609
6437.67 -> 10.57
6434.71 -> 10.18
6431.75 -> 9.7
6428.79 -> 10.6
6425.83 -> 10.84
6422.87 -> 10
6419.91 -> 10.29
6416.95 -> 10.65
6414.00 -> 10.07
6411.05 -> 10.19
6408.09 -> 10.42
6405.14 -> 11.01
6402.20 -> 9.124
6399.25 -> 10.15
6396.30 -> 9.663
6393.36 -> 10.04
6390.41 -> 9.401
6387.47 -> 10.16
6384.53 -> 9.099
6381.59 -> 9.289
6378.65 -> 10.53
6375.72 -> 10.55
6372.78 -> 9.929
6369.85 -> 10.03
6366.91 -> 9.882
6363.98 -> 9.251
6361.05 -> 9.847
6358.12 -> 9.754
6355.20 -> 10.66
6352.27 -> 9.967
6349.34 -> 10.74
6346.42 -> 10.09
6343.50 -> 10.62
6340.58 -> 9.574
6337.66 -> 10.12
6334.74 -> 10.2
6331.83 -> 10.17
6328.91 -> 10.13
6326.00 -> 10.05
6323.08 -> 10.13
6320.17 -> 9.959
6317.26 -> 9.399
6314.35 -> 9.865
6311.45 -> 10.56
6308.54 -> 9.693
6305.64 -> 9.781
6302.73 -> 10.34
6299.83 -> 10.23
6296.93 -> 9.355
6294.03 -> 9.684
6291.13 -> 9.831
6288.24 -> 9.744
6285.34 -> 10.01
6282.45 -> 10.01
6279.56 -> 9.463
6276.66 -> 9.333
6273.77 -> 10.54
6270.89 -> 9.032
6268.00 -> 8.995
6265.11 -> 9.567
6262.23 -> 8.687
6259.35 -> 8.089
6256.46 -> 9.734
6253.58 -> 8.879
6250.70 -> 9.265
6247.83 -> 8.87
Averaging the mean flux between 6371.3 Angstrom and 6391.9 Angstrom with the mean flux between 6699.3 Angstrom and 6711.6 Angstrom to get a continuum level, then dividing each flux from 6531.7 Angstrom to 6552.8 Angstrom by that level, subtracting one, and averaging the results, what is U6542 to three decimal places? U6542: 0.026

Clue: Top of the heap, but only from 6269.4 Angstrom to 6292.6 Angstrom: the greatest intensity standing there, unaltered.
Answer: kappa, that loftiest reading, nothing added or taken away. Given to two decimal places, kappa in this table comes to 10.54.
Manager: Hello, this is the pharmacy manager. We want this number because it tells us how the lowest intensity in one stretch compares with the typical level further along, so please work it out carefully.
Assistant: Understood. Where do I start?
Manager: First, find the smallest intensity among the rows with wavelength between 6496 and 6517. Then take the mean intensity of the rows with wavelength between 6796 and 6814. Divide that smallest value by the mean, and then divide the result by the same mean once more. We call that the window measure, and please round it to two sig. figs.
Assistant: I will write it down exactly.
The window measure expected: 0.090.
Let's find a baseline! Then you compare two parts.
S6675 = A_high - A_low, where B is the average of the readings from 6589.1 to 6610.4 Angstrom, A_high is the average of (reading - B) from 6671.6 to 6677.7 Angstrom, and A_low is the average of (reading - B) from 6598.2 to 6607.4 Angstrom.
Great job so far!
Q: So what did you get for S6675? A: -0.6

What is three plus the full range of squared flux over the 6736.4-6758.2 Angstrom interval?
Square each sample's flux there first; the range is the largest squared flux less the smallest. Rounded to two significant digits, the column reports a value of 16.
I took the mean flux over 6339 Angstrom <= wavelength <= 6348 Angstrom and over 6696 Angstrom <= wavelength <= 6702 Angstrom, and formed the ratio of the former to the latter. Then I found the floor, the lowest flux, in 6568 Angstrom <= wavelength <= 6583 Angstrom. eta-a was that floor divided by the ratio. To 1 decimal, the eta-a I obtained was 8.7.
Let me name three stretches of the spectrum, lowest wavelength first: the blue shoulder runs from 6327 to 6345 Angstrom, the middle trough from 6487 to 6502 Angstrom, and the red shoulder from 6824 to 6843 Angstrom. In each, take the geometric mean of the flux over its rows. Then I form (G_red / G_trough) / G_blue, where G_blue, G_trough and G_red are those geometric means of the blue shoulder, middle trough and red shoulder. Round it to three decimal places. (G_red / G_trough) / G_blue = 0.101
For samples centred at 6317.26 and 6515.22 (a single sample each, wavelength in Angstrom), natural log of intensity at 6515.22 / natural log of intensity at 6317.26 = 1.06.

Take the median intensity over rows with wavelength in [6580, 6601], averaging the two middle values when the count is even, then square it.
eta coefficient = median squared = 111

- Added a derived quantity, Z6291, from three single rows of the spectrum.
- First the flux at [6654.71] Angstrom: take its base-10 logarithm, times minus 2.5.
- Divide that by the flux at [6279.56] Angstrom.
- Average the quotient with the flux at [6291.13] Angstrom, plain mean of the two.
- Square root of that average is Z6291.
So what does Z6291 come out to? 2.19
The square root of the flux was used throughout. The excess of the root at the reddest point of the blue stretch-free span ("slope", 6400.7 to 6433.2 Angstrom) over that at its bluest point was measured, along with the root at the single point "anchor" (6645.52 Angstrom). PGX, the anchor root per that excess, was 33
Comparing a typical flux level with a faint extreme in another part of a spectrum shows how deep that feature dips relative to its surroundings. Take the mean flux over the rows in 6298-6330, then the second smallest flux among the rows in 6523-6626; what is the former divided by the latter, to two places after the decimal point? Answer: 1.05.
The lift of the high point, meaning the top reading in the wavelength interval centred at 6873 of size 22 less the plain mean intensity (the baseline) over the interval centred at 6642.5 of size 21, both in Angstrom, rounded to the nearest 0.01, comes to 0.02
